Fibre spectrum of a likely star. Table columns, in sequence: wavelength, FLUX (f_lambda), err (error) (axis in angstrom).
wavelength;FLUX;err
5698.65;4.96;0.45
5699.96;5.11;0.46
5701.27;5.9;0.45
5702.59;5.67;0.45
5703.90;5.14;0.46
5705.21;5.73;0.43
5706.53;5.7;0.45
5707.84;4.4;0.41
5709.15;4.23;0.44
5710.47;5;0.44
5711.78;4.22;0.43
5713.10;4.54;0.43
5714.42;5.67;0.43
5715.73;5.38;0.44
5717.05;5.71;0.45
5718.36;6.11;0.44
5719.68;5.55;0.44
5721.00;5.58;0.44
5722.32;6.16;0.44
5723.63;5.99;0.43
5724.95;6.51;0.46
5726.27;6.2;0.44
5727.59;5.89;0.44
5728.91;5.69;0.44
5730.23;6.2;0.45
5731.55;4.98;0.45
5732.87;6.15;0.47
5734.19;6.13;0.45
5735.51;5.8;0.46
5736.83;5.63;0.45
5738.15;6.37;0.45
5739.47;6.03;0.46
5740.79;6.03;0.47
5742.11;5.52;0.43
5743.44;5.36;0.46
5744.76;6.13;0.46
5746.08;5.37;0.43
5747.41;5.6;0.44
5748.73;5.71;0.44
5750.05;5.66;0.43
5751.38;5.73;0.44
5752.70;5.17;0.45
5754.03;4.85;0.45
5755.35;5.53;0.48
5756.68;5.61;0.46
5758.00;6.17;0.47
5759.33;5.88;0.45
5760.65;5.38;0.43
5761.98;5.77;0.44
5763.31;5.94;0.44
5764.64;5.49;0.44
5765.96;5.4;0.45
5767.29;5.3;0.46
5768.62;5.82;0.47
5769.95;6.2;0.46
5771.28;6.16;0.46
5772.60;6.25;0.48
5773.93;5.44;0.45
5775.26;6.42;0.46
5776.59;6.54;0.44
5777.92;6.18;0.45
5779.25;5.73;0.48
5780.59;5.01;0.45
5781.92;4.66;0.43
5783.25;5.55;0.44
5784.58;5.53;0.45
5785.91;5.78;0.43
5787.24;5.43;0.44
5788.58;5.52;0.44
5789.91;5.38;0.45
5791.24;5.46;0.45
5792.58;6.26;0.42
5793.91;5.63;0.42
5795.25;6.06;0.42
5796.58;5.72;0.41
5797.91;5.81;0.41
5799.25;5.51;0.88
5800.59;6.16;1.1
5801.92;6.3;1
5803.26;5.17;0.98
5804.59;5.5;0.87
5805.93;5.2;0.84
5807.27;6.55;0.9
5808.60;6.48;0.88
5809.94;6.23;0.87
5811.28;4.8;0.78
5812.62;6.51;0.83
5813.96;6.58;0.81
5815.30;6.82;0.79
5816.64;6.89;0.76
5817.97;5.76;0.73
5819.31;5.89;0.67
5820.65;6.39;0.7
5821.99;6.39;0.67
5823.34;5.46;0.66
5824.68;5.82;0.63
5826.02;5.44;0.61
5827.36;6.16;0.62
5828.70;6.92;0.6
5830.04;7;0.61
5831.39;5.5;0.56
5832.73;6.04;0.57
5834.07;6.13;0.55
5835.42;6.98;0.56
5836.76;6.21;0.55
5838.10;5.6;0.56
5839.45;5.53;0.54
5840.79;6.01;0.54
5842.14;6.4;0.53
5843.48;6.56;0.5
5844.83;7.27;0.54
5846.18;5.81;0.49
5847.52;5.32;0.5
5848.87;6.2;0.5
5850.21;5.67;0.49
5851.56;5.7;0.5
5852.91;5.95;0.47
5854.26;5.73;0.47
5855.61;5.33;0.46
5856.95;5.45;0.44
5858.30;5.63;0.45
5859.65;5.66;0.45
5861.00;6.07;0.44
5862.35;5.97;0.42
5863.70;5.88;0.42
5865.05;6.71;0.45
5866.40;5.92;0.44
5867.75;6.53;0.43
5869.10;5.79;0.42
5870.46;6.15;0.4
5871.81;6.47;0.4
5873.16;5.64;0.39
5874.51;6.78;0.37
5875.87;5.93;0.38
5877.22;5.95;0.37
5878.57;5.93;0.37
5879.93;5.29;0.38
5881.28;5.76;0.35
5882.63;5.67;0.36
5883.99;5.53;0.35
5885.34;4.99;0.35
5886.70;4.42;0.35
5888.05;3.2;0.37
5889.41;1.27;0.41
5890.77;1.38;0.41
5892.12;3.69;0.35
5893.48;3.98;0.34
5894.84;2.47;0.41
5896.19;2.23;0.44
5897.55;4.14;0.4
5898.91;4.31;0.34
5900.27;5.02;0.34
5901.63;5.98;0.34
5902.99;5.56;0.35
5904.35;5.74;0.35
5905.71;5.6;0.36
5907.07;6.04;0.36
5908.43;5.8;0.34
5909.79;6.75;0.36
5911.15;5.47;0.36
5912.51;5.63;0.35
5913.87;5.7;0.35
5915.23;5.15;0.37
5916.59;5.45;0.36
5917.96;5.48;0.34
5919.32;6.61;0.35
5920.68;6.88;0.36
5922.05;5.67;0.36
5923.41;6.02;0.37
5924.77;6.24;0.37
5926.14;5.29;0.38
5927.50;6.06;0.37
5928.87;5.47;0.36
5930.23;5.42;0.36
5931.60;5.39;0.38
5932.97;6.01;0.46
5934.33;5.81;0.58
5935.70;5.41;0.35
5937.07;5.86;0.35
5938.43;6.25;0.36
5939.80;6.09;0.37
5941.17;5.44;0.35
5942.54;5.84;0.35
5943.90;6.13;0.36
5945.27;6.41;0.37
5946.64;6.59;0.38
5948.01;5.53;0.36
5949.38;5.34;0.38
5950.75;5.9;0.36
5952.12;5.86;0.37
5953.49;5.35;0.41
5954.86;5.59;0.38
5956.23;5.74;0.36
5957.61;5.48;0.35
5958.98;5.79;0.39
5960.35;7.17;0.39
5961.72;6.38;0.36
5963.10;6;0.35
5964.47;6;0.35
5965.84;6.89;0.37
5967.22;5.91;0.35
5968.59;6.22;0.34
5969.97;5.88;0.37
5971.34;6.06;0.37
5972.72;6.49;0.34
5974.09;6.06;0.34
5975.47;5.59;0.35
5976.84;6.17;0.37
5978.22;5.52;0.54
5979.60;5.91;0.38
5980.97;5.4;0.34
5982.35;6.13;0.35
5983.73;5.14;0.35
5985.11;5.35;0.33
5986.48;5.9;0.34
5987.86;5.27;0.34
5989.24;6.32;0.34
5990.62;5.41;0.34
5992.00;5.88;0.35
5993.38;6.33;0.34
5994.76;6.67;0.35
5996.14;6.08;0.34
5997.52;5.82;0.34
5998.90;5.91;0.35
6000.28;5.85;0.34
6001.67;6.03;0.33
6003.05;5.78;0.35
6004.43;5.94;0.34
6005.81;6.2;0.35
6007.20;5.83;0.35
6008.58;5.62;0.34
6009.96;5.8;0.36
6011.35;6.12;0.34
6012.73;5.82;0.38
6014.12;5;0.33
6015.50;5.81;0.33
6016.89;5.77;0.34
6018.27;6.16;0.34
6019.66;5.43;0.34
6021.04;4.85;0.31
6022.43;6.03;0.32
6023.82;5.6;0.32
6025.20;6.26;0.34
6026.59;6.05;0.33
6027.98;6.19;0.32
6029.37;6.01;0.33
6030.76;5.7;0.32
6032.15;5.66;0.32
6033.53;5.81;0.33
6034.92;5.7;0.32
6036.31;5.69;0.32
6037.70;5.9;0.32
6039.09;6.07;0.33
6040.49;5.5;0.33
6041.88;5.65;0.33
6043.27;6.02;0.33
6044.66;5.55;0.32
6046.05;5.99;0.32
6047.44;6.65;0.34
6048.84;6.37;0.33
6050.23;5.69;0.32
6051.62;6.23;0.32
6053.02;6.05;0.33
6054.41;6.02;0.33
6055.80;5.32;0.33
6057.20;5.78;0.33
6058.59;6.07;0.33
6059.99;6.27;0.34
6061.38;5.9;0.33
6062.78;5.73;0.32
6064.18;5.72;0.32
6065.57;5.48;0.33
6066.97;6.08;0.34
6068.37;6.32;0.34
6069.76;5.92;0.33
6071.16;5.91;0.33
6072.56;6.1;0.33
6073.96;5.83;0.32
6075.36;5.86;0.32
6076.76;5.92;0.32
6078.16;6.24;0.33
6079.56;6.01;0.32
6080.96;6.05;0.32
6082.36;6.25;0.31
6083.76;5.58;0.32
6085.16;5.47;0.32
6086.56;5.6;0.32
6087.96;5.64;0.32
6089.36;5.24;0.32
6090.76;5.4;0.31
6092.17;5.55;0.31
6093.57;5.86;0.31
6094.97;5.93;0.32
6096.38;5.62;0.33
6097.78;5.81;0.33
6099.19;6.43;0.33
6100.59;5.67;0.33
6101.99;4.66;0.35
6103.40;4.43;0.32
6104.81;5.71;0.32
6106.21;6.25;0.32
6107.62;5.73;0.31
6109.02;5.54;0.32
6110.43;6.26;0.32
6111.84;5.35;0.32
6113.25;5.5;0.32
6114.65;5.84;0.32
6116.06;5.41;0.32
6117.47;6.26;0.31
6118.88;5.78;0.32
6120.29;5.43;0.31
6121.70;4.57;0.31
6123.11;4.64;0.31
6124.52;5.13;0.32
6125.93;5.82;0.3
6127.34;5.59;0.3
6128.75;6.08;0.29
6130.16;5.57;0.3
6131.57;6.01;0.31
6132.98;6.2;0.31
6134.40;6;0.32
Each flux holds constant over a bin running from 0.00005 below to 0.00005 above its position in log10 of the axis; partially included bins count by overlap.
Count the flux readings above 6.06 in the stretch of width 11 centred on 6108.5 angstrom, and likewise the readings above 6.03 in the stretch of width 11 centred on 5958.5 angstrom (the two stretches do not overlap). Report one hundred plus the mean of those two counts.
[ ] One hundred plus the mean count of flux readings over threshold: 102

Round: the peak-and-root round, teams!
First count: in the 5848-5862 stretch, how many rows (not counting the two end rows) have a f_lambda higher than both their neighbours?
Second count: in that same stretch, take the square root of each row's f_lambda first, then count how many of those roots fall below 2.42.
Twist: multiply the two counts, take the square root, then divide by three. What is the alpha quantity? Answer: 0.88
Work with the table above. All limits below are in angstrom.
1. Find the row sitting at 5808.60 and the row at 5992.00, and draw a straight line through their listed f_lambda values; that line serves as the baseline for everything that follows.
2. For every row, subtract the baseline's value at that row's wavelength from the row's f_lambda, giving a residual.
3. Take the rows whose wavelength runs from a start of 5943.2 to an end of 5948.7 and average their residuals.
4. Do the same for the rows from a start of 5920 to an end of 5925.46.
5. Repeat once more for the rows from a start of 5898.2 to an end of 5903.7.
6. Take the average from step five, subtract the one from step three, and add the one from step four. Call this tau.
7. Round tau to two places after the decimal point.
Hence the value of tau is -1.00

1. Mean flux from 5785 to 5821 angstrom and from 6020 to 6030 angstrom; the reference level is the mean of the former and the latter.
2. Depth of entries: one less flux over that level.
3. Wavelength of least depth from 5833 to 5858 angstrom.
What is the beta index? 5844.83 angstrom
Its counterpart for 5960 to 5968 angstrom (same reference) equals 5960.35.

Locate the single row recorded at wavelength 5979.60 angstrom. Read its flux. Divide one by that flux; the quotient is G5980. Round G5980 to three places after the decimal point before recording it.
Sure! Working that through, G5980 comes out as 0.169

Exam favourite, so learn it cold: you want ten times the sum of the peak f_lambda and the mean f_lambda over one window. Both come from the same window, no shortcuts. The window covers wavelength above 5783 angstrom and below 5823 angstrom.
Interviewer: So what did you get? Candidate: 128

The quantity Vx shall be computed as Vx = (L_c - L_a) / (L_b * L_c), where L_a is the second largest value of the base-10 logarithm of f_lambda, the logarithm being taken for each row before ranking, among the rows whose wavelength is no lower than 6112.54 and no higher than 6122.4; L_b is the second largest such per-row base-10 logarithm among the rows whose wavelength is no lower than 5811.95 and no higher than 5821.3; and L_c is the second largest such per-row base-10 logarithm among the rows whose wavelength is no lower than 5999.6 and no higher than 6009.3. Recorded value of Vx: 0.021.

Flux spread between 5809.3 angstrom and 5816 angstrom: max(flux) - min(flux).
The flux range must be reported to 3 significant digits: 2.02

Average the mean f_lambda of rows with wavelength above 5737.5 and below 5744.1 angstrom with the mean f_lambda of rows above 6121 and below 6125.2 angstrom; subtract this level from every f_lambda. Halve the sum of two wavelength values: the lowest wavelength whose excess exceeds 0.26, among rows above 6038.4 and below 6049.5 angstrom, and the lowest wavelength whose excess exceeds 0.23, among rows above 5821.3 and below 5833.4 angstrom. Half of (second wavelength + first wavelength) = 5930.5 angstrom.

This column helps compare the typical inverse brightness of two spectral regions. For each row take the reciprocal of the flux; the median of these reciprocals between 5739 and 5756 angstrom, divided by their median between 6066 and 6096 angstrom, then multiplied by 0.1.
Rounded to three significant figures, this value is 0.106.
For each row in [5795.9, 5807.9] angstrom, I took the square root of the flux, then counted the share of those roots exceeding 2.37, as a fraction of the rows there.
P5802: 0.56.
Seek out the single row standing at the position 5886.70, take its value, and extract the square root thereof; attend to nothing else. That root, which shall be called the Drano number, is 2.10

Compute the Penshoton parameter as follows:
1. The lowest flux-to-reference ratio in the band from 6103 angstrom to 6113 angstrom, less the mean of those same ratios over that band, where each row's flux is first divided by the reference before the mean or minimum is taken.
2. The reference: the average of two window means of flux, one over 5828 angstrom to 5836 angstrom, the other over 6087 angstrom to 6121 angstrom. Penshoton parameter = -0.20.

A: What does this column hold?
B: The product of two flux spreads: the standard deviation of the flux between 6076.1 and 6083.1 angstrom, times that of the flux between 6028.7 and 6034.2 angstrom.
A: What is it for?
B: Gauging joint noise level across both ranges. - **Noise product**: 0.02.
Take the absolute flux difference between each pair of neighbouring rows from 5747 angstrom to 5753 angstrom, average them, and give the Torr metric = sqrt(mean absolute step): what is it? 0.44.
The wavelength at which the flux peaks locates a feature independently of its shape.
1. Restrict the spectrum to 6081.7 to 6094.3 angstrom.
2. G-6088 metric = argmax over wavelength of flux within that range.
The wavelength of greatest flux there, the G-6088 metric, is 6082.36 angstrom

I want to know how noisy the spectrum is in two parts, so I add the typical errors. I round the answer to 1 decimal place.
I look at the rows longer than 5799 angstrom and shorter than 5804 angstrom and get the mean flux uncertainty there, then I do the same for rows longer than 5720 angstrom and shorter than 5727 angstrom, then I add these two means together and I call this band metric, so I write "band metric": 1.4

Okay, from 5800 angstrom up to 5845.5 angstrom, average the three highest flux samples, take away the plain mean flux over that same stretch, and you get 0.95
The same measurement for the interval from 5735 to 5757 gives 0.52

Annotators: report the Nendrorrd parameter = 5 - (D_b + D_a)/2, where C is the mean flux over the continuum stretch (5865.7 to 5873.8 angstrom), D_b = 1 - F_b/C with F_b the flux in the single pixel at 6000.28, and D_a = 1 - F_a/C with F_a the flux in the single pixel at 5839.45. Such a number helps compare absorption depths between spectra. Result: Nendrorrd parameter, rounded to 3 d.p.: 4.935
